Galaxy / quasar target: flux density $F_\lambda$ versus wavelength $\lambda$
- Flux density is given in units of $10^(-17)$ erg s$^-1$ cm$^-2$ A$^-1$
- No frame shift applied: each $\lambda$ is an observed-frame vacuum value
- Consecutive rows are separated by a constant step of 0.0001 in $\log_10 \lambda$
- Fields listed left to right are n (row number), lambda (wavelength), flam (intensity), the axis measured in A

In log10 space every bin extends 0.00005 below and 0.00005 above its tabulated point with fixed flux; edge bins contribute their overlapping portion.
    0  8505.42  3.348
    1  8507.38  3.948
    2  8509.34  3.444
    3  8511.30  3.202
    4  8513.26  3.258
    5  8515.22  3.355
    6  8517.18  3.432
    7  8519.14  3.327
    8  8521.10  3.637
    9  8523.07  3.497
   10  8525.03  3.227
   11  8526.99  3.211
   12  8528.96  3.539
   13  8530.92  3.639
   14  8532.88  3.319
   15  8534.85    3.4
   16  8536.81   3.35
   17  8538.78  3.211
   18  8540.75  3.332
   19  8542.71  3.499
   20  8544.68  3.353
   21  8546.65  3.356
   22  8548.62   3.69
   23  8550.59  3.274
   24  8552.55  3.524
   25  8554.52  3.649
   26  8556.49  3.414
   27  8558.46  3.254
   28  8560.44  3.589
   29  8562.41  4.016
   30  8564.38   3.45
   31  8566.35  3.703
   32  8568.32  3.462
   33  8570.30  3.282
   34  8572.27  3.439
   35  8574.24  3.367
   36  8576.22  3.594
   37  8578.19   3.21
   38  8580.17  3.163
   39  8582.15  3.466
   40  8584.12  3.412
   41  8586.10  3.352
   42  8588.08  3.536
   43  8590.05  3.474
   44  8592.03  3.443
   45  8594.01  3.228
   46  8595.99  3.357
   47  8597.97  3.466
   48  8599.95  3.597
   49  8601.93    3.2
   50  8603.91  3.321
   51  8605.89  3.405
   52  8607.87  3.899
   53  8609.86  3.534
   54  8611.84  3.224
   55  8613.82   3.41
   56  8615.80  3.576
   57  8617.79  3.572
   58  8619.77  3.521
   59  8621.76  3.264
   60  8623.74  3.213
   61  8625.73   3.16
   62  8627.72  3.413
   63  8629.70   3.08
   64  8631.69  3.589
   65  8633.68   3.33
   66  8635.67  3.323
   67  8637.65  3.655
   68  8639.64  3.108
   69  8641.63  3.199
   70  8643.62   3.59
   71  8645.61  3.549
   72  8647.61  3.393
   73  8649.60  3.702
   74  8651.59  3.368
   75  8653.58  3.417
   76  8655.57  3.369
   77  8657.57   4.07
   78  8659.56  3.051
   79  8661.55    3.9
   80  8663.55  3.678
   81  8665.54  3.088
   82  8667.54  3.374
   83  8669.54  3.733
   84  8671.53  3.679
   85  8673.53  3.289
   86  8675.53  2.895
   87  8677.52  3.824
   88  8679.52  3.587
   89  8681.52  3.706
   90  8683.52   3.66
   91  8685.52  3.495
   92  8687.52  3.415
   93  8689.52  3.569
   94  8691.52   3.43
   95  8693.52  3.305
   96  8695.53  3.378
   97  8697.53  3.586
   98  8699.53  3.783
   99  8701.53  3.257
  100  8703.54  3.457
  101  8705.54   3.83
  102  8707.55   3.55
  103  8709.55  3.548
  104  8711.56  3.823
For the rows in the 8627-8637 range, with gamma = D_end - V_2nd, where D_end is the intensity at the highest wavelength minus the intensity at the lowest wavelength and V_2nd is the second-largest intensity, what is -3.50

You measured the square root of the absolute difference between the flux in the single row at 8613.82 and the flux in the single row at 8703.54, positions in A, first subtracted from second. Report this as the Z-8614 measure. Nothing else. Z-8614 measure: 0.22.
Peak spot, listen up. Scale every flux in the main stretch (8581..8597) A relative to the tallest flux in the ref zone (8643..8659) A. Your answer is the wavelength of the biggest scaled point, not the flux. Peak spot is 8588.08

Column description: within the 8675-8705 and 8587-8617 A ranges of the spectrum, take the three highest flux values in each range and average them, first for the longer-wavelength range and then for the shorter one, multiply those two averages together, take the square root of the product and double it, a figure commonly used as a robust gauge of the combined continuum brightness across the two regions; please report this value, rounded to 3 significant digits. 7.46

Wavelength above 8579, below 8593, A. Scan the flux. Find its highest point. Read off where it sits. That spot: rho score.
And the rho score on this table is 8588.08 A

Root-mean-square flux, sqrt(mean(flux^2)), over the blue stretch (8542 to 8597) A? 3.45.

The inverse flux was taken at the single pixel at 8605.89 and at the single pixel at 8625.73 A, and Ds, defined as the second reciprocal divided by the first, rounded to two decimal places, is 1.08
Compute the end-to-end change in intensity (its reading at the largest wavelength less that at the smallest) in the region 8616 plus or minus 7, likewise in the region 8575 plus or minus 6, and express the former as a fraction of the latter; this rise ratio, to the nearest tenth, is 2.3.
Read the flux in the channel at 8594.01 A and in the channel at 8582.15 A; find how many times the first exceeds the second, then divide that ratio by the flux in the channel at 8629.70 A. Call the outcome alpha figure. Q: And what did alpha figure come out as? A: 0.302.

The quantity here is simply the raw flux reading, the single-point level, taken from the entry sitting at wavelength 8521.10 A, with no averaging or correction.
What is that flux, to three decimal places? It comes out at 3.637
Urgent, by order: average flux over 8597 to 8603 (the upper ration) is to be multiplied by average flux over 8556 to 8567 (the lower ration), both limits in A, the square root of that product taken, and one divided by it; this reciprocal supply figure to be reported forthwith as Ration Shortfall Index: 0.286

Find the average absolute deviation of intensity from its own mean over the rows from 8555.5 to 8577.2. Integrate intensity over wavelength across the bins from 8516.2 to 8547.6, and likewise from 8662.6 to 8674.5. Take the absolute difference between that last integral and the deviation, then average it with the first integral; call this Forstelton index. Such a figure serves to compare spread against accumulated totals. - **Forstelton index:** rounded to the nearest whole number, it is 74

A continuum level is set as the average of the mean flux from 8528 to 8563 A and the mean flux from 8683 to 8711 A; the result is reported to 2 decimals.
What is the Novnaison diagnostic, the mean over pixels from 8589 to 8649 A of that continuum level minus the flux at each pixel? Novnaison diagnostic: 0.09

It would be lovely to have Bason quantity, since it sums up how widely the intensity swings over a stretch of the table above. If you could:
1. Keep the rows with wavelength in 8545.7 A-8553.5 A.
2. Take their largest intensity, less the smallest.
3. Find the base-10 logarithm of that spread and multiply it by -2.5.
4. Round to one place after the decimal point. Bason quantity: 1.0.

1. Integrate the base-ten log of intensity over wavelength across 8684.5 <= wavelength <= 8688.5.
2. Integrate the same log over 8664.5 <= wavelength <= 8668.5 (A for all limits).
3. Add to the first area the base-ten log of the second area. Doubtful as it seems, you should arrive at 2.46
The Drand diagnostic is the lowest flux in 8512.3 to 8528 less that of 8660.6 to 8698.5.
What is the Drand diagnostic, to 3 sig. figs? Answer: 0.316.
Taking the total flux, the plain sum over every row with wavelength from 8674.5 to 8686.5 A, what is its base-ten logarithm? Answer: 1.3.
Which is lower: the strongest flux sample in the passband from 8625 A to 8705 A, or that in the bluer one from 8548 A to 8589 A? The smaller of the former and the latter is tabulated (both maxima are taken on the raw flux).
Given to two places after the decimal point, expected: 4.02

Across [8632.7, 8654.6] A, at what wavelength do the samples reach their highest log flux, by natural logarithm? 8649.60 A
